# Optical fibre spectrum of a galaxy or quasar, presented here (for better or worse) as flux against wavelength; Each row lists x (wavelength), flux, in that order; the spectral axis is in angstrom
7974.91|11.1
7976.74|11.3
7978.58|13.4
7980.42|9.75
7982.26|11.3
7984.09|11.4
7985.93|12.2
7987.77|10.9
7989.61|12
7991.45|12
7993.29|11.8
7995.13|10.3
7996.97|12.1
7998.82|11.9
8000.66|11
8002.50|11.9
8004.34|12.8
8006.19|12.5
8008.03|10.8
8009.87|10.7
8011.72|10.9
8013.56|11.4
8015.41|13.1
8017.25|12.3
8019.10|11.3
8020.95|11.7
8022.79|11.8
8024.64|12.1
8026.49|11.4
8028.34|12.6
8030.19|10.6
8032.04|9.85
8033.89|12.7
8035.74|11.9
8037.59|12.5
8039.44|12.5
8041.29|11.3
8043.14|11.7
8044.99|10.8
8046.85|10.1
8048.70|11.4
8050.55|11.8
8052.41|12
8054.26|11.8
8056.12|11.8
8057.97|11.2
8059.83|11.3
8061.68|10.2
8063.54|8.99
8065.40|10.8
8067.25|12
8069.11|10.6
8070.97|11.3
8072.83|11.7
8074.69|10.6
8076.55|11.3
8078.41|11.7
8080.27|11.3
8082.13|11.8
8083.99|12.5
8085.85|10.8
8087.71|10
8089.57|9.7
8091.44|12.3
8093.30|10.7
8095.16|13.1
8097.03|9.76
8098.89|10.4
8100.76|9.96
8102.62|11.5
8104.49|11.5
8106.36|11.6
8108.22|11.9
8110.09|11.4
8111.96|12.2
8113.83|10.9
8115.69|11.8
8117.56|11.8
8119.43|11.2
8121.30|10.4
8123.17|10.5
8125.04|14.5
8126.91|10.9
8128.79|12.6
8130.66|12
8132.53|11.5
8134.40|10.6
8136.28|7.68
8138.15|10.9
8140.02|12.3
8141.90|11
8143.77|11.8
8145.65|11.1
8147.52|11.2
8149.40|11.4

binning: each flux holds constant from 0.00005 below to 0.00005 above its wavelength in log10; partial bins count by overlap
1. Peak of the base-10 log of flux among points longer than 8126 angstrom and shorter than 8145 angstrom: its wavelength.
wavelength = 8128.79 angstrom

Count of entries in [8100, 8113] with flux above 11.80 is 2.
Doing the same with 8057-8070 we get 1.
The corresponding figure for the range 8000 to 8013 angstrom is 3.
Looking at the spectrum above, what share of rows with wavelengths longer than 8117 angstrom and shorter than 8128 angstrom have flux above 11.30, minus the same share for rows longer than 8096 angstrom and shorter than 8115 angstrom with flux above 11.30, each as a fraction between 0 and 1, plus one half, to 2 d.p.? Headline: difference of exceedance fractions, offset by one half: 0.23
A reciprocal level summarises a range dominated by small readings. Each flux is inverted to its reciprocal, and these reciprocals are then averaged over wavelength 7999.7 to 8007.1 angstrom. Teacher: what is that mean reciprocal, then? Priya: 0.0833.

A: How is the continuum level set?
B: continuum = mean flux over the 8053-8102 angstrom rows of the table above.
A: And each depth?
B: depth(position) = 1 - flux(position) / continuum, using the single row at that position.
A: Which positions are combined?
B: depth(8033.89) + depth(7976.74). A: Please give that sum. -0.17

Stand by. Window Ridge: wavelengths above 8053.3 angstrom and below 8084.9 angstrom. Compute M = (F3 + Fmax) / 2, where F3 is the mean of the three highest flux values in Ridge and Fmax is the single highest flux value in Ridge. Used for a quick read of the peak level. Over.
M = 12.3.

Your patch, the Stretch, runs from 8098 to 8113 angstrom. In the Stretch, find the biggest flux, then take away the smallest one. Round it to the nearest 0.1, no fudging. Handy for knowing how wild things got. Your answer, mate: 2.2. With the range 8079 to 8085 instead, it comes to 1.2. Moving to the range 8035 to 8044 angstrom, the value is 1.2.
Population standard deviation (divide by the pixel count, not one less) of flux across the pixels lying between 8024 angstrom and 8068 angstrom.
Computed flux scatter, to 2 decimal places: 0.92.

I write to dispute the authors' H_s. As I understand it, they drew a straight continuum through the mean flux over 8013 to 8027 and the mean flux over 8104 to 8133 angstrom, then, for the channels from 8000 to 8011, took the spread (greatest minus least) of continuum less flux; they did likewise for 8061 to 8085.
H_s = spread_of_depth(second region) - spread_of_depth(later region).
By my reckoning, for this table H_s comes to -1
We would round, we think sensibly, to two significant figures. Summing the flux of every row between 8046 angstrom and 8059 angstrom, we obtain 80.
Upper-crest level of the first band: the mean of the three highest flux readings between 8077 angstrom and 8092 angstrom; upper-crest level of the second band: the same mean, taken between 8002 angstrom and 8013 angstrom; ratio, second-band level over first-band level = 1.02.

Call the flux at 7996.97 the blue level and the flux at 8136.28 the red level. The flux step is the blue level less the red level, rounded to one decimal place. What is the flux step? 4.4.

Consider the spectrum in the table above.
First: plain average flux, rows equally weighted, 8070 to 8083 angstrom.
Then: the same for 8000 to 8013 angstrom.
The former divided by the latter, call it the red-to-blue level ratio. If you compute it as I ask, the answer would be 0.99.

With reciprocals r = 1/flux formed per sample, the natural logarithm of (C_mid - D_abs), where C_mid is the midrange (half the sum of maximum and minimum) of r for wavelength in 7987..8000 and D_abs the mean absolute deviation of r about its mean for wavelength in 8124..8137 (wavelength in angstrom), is -2.56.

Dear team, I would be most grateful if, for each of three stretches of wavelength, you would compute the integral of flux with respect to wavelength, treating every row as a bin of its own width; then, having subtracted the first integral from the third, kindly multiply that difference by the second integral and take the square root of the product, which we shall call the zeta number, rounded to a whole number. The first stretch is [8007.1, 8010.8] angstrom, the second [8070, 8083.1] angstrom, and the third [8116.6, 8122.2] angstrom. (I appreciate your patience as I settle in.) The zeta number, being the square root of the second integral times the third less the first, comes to 58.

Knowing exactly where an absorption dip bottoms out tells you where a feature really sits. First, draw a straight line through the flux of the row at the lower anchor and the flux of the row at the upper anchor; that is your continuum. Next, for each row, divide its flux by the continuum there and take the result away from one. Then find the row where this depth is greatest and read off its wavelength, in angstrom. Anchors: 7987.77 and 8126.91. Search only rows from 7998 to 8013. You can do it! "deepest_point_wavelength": 8009.87 angstrom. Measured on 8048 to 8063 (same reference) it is 8061.68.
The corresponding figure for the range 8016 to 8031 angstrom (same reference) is 8030.19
